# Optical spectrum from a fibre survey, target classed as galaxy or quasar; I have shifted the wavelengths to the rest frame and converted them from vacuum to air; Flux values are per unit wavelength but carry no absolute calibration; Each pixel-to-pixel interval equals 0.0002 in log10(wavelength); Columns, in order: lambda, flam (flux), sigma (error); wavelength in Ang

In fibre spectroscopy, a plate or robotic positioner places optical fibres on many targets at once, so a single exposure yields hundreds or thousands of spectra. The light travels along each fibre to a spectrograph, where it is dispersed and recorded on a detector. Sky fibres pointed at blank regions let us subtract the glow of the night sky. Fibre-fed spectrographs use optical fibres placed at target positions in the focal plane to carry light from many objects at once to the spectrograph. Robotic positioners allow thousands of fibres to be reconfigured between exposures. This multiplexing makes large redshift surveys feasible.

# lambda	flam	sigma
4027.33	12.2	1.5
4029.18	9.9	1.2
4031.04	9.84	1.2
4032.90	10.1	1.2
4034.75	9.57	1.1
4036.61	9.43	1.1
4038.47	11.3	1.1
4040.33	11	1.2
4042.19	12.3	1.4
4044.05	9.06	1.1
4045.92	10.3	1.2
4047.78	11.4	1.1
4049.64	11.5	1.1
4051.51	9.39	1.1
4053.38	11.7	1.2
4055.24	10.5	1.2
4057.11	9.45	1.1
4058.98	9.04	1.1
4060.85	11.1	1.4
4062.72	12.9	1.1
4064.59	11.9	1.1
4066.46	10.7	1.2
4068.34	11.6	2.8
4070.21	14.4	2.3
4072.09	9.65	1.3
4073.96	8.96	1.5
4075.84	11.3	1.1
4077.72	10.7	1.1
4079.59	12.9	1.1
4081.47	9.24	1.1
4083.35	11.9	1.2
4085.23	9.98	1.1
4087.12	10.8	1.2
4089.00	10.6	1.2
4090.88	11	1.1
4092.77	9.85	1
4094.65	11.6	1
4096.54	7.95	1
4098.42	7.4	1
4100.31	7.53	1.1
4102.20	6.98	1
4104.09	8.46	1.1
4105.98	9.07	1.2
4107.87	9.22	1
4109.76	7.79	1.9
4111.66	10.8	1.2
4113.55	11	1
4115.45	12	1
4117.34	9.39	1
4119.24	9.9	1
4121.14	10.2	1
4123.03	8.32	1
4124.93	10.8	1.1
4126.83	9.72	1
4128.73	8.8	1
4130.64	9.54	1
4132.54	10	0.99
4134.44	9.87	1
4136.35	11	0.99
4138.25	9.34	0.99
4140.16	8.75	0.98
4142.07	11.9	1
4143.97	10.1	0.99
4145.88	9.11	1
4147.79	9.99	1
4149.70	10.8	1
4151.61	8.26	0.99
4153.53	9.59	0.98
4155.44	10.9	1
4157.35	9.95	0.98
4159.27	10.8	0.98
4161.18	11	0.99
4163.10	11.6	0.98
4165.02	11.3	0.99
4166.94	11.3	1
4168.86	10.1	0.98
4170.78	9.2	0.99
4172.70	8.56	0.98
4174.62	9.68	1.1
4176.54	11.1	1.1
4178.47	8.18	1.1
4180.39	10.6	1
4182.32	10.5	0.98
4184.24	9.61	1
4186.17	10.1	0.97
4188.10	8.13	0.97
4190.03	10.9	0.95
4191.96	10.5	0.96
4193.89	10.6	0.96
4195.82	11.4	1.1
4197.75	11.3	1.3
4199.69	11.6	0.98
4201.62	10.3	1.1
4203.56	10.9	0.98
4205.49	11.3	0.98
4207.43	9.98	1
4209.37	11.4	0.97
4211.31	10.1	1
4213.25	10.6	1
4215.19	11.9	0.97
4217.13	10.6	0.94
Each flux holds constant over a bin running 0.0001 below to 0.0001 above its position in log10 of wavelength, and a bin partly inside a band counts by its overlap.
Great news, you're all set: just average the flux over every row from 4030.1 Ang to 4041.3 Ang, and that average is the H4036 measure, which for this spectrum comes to 10.2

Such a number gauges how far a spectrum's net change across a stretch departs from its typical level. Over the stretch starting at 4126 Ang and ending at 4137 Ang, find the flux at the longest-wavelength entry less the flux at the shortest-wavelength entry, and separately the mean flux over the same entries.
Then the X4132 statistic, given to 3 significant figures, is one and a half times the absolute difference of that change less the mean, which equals 12.8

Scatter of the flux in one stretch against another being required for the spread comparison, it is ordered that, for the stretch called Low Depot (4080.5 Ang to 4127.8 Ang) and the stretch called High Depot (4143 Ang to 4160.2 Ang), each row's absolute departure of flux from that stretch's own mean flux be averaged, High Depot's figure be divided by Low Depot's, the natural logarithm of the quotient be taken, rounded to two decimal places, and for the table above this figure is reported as -0.62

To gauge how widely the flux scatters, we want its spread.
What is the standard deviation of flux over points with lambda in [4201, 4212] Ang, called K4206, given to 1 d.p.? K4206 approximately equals 0.6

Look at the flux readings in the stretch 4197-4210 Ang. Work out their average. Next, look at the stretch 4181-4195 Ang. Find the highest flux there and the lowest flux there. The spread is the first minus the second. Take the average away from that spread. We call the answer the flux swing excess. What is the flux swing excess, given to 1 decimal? -8.2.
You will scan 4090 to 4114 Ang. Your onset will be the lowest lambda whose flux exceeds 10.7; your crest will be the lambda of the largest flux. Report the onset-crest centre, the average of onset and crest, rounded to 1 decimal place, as 4092.8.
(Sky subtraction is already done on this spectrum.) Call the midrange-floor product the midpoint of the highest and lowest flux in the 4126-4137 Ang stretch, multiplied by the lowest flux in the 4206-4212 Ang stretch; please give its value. 99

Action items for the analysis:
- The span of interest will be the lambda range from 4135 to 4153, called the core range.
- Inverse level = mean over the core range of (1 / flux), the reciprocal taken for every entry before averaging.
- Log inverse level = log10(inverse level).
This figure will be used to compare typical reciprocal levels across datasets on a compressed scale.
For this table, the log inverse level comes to -0.99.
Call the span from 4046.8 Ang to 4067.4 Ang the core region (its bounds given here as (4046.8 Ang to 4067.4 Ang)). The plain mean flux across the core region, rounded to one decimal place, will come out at 10.9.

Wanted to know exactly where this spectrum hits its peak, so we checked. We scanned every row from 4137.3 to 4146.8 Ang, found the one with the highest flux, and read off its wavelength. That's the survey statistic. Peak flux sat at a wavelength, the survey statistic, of 4142.07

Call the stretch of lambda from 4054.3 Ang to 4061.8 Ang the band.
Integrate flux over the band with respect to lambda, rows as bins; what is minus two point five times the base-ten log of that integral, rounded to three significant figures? -4.69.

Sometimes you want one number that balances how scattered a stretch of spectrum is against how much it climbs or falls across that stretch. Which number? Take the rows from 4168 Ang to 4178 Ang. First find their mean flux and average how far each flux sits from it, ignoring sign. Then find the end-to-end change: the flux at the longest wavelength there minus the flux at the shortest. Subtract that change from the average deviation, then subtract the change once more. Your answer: -1.3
